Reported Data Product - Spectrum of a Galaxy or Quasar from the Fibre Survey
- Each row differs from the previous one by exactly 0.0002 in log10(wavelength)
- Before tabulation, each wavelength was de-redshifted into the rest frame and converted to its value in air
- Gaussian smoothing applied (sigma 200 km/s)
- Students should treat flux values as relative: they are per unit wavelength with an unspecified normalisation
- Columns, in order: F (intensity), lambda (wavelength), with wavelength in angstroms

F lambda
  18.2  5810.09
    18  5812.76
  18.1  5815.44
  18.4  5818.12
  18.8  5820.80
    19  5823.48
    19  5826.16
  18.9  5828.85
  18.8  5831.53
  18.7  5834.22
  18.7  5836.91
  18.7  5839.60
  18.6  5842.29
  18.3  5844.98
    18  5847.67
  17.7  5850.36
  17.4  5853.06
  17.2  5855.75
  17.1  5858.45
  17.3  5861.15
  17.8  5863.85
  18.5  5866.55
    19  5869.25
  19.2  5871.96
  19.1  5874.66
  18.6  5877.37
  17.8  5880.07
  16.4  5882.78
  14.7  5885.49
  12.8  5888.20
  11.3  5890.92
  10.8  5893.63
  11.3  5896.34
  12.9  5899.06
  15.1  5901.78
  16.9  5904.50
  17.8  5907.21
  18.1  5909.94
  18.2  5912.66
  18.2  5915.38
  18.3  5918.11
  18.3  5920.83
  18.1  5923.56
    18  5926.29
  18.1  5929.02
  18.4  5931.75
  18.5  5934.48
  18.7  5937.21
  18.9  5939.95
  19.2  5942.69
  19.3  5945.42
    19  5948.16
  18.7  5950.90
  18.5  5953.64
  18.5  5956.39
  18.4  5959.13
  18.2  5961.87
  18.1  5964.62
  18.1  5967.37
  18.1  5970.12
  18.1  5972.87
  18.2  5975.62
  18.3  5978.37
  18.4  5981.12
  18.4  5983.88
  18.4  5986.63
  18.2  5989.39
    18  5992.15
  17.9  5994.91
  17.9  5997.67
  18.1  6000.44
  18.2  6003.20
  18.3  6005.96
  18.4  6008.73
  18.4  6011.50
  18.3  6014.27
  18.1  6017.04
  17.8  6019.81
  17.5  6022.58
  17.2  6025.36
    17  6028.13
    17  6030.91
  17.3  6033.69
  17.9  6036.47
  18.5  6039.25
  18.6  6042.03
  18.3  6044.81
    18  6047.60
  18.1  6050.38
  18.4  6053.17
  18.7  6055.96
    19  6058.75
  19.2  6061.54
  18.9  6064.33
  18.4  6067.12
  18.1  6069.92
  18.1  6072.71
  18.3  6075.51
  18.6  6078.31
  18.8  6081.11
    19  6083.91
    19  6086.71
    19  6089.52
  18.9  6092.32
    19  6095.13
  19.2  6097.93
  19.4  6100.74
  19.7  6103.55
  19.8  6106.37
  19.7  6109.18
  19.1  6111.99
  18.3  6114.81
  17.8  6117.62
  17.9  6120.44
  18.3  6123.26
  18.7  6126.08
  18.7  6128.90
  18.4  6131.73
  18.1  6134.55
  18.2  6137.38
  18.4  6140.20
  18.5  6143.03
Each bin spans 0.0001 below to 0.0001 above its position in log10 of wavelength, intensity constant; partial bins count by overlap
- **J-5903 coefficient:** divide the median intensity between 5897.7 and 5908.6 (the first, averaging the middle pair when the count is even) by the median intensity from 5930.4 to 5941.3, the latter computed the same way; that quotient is 0.86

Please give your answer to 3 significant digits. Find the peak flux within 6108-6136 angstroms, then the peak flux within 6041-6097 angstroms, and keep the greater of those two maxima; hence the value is 19.7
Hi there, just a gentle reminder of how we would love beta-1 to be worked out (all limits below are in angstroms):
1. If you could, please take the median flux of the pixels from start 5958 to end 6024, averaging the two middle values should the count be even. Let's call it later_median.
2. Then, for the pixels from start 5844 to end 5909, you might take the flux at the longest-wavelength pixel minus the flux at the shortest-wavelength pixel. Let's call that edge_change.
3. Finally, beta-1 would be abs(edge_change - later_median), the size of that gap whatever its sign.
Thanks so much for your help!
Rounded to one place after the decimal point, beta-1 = 18.7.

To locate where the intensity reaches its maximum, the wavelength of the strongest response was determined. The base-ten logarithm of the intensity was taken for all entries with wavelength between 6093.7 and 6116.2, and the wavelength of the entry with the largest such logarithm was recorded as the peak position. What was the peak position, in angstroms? 6106.37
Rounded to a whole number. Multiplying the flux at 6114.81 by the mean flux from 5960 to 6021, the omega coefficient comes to 333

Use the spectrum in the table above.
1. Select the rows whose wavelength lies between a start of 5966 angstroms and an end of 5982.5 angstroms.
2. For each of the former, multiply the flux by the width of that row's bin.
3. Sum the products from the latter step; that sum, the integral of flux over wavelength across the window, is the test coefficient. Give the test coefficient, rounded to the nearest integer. 300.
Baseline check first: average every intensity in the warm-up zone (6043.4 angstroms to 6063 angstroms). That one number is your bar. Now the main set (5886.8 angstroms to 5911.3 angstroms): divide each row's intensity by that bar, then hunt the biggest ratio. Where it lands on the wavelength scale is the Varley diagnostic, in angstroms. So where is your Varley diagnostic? 5909.94 angstroms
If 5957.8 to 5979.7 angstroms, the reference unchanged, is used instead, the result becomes 5959.13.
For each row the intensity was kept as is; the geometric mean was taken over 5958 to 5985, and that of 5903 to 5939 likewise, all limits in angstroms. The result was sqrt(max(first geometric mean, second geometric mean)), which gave 4.27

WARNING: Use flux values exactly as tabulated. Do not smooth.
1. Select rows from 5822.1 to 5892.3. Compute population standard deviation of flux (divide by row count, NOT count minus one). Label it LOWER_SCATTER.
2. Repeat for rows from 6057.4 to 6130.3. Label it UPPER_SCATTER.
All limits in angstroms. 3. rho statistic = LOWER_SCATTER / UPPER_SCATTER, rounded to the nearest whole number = 4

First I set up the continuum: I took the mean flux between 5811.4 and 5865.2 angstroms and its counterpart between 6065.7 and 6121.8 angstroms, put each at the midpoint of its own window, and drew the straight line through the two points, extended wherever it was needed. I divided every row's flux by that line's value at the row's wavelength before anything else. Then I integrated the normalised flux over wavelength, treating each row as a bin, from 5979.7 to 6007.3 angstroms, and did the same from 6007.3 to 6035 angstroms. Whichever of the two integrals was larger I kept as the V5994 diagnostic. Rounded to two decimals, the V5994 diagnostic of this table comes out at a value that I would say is 27.01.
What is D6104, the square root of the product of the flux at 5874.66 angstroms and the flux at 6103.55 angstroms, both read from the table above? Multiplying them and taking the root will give 19.4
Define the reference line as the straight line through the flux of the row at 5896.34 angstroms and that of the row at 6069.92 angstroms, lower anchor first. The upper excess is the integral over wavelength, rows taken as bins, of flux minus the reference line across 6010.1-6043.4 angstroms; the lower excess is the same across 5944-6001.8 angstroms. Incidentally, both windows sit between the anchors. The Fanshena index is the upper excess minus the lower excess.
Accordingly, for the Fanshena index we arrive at -186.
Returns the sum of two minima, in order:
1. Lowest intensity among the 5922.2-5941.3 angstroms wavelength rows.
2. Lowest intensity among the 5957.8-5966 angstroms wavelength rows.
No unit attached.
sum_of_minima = 36.1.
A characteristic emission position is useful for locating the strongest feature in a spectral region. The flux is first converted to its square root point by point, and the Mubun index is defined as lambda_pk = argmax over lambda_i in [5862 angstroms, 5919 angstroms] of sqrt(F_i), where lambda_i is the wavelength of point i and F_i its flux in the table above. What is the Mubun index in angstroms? 5871.96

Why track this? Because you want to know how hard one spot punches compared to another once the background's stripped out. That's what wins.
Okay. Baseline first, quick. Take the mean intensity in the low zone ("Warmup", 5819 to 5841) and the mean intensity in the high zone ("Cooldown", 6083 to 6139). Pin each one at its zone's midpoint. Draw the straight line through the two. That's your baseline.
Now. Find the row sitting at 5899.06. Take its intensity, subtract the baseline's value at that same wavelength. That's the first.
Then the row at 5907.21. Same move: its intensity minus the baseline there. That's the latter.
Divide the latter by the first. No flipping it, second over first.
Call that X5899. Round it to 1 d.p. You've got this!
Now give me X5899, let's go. 0.2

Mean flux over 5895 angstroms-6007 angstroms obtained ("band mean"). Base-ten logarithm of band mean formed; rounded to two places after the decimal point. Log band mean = 1.25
